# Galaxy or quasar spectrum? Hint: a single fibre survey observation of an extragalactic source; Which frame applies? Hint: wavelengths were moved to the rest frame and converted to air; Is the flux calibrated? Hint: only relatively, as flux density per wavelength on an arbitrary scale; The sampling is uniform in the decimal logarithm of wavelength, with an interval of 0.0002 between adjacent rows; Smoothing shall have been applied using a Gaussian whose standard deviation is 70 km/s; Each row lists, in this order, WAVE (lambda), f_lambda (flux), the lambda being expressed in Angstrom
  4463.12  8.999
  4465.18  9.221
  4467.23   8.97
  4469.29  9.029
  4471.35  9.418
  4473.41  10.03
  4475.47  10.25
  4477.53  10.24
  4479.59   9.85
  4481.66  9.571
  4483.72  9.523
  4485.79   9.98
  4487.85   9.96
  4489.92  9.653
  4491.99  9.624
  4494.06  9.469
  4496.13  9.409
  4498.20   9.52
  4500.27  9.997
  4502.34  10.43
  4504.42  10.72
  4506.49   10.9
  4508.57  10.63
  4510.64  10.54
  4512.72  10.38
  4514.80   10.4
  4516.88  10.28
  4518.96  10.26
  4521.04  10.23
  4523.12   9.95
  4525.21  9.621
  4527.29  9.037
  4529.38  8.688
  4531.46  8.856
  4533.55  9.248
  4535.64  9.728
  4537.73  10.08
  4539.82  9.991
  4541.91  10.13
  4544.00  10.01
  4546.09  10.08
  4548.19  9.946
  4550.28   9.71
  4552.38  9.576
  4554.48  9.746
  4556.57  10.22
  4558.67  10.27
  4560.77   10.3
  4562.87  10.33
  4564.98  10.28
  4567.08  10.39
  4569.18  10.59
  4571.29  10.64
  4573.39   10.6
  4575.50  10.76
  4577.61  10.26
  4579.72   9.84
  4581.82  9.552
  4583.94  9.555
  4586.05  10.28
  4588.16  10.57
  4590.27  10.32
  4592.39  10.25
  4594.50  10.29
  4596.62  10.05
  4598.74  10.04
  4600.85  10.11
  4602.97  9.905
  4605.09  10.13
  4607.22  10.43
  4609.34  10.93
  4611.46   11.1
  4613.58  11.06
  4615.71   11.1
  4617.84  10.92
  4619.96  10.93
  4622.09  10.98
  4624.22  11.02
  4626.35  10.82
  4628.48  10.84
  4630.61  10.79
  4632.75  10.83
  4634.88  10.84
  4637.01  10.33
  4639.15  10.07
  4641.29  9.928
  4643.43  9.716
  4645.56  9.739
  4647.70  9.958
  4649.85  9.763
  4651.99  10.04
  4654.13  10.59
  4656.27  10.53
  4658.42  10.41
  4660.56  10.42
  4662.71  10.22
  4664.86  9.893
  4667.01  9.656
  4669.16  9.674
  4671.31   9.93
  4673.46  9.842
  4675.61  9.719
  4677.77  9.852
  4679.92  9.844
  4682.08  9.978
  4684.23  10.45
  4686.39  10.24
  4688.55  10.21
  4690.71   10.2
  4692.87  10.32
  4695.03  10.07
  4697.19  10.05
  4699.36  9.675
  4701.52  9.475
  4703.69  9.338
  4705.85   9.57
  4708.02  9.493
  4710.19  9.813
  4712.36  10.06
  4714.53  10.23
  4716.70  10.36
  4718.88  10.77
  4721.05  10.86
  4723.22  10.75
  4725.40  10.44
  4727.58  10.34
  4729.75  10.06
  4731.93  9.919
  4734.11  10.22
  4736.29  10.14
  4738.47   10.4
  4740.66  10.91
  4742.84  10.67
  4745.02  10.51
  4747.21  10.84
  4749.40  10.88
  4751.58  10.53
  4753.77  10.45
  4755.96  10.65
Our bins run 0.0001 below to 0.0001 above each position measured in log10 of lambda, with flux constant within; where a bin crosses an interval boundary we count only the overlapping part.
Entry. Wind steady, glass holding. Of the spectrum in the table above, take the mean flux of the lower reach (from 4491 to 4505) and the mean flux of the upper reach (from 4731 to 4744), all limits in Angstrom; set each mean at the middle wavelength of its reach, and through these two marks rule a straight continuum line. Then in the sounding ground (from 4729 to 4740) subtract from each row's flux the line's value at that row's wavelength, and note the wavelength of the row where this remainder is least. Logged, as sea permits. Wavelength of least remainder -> 4731.93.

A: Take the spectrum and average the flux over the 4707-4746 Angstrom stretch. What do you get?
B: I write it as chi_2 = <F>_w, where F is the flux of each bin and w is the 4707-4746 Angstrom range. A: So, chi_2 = 10.3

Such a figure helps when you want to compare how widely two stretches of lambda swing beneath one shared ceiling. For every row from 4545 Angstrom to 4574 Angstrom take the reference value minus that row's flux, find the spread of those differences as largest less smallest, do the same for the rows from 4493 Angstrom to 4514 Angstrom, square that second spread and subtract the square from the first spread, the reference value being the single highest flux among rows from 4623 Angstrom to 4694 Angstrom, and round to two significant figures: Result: -1.2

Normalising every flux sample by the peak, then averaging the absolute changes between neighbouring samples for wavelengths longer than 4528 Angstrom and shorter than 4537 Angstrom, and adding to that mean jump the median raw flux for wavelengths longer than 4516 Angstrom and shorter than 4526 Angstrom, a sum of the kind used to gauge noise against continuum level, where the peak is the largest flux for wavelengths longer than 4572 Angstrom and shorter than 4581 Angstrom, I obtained 10.3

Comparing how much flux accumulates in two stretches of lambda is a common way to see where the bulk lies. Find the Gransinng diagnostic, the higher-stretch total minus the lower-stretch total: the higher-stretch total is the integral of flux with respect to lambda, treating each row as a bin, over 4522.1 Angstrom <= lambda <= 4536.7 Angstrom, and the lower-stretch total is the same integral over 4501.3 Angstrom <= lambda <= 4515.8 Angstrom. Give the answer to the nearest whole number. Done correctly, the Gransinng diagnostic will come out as -18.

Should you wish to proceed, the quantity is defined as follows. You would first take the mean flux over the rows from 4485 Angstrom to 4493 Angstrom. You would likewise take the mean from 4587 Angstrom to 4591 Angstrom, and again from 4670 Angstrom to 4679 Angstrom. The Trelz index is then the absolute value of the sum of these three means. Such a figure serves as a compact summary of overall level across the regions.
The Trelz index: 30.1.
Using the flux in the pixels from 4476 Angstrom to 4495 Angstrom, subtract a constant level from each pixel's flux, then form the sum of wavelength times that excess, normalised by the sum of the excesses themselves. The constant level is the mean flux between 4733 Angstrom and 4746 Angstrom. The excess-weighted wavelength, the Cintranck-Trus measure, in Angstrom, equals 4486.8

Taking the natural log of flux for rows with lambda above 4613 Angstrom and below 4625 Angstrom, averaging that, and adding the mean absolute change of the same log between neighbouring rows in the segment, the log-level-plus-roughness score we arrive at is 2.40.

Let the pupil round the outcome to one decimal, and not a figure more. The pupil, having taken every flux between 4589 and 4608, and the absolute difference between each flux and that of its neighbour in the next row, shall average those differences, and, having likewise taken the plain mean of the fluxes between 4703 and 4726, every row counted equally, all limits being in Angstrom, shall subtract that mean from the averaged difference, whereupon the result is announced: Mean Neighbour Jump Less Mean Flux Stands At -10.0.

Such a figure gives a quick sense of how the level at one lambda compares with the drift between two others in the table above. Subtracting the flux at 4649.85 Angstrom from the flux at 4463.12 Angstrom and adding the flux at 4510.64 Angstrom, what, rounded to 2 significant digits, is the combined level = 9.8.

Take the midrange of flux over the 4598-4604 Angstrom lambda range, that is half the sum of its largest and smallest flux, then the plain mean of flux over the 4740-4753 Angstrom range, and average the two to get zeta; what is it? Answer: 10.4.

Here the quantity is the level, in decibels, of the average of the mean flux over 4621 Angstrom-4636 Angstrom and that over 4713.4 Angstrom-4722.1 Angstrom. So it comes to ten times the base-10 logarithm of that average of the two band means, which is 10.3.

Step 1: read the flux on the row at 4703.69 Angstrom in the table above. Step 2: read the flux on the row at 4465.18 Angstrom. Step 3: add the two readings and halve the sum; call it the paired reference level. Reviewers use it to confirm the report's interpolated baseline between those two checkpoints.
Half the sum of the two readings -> 9.3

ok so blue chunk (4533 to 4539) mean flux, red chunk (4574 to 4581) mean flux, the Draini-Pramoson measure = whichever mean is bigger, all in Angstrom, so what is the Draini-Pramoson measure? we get 10.29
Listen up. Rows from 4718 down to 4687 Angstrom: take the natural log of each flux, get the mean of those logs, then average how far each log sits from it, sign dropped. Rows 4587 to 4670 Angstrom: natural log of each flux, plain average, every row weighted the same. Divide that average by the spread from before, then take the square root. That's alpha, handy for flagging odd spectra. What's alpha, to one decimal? 8.7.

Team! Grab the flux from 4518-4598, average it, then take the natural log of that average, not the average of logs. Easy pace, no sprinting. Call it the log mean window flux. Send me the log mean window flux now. 2.30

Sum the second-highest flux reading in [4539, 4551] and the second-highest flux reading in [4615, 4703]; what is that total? 21.1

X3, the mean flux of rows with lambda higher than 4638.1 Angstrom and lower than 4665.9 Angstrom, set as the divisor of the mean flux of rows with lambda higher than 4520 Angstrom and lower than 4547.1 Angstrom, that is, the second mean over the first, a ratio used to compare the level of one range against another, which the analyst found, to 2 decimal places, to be 0.96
